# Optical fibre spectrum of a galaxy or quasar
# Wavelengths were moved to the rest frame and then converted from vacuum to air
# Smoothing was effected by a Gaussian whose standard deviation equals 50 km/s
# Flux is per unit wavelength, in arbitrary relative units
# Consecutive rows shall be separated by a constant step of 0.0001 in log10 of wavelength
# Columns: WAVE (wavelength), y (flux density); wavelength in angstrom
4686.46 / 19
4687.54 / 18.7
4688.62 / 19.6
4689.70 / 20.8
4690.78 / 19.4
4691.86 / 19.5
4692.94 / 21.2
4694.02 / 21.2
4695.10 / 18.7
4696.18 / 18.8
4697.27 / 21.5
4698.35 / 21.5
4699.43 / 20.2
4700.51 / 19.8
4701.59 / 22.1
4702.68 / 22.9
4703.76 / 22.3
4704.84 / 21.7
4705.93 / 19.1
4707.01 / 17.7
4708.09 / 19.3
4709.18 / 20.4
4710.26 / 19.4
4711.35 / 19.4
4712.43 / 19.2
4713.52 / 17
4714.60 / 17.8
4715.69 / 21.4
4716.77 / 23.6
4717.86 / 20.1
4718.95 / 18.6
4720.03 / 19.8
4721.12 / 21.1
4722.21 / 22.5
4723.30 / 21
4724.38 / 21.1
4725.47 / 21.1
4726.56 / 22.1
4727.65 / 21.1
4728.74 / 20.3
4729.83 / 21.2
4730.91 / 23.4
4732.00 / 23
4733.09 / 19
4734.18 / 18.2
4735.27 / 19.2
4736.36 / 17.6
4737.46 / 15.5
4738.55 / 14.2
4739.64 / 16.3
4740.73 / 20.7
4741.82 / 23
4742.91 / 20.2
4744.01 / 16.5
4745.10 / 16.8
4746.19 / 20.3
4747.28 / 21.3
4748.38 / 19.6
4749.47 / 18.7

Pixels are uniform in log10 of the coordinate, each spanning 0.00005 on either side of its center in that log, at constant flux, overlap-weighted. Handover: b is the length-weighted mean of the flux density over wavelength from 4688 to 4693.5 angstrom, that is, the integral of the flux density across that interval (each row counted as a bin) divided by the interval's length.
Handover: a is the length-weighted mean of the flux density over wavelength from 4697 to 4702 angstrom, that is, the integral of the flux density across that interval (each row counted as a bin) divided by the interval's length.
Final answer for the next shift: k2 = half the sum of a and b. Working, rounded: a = 21.0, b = 20.1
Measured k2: 20.5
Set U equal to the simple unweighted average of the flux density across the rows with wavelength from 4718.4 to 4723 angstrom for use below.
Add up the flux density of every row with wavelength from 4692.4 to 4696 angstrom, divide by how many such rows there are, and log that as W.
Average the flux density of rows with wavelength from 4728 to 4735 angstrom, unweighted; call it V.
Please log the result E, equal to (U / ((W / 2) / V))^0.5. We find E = 6.48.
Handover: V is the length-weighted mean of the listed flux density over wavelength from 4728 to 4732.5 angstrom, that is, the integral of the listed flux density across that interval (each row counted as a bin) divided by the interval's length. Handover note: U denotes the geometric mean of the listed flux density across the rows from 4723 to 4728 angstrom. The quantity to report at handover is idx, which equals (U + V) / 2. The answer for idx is 21.6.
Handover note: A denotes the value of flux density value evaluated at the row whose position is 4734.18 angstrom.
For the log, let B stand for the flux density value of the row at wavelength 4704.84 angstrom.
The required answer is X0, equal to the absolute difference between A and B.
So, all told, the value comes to 3.5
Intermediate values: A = 18.2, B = 21.7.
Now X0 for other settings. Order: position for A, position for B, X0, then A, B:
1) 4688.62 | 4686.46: 0.6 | 19.6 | 19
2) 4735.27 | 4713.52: 2.2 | 19.2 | 17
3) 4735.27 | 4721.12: 1.9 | 19.2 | 21.1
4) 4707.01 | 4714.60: 0.1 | 17.7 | 17.8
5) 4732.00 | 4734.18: 4.8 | 23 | 18.2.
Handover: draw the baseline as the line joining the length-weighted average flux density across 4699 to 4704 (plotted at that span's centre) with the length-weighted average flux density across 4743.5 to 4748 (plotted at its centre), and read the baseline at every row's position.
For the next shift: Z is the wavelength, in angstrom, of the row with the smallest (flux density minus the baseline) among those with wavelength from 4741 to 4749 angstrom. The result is 4744.01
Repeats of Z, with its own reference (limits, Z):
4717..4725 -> 4718.95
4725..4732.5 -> 4728.74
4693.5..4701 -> 4695.10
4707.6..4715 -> 4713.52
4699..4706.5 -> 4705.93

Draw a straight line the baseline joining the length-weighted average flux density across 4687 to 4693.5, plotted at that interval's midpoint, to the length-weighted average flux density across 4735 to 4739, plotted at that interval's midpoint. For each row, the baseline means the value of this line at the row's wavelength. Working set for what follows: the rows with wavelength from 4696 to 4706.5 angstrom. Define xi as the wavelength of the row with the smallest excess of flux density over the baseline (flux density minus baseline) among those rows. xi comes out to 4696.18 angstrom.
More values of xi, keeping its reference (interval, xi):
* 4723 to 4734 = 4733.09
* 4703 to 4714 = 4713.52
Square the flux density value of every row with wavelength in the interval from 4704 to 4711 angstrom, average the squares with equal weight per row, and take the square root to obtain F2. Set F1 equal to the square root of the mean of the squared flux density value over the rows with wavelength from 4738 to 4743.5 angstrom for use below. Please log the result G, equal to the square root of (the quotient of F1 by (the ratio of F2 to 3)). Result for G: 1.71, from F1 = 19.1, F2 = 19.6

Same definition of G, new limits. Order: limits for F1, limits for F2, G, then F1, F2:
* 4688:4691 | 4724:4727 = 1.67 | 19.9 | 21.4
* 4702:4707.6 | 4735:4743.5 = 1.84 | 20.8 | 18.5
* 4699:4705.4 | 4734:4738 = 1.91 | 21.5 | 17.7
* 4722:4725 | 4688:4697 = 1.80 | 21.5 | 19.9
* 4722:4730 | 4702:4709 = 1.76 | 21.3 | 20.6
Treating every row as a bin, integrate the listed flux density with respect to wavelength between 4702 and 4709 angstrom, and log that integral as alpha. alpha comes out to 144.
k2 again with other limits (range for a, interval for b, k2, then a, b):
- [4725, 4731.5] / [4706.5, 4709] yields 20.2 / 21.6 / 18.8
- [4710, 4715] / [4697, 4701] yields 19.6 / 18.5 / 20.7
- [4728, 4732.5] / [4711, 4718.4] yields 20.9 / 22.0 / 19.8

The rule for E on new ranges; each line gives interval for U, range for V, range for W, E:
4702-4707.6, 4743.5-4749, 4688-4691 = 6.27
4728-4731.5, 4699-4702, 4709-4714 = 6.85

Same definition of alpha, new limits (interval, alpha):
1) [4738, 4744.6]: 122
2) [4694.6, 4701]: 129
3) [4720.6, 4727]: 137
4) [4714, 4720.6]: 133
